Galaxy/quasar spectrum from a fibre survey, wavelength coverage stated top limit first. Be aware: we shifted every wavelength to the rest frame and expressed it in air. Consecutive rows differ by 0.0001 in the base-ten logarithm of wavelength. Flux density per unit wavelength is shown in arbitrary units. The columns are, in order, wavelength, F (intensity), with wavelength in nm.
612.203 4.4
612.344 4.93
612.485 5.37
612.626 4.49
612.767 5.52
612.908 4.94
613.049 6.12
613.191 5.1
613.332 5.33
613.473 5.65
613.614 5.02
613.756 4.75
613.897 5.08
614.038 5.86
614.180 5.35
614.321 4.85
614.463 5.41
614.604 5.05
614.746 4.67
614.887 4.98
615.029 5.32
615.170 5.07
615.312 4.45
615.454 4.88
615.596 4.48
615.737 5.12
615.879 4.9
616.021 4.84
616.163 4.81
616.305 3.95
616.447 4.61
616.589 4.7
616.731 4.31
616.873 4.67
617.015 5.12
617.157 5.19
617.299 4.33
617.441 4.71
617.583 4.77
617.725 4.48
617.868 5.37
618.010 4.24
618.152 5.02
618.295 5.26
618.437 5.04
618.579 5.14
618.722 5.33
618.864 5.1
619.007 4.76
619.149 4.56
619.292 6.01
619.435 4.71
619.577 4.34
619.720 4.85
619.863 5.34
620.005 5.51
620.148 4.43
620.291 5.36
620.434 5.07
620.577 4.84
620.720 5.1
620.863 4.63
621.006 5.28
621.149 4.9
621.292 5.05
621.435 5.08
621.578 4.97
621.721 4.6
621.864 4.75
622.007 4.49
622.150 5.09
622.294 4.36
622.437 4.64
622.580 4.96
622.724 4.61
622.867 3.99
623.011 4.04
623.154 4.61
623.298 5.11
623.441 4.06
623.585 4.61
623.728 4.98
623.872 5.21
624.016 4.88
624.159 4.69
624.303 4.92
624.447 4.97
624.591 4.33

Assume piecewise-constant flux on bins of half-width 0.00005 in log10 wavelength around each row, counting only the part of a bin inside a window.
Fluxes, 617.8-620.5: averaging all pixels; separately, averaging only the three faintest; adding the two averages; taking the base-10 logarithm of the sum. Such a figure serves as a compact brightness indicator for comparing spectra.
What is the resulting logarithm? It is 0.971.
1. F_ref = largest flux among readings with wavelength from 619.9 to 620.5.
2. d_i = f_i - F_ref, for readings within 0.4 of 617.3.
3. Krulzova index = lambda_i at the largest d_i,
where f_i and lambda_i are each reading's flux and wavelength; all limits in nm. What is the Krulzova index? 617.157 nm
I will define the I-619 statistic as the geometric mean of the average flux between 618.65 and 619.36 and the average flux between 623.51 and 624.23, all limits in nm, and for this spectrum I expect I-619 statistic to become 5.01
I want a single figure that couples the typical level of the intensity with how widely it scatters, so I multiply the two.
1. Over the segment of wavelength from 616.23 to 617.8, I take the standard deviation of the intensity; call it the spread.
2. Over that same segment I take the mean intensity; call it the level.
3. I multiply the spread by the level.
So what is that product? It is 1.6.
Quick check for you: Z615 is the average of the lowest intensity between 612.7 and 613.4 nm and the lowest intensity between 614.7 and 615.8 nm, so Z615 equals 4.7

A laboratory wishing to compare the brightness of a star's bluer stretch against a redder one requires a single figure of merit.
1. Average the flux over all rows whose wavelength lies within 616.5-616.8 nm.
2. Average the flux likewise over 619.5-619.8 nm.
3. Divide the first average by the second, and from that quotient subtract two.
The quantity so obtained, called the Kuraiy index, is -1.02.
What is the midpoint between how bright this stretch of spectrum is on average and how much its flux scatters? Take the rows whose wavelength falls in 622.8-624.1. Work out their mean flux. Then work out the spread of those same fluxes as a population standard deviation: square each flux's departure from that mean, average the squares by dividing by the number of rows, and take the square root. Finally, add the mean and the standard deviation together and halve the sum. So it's 2.53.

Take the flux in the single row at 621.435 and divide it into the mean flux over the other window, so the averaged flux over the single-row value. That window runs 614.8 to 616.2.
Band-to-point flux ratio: 0.962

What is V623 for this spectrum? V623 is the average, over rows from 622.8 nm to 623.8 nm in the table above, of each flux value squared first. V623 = 20.3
